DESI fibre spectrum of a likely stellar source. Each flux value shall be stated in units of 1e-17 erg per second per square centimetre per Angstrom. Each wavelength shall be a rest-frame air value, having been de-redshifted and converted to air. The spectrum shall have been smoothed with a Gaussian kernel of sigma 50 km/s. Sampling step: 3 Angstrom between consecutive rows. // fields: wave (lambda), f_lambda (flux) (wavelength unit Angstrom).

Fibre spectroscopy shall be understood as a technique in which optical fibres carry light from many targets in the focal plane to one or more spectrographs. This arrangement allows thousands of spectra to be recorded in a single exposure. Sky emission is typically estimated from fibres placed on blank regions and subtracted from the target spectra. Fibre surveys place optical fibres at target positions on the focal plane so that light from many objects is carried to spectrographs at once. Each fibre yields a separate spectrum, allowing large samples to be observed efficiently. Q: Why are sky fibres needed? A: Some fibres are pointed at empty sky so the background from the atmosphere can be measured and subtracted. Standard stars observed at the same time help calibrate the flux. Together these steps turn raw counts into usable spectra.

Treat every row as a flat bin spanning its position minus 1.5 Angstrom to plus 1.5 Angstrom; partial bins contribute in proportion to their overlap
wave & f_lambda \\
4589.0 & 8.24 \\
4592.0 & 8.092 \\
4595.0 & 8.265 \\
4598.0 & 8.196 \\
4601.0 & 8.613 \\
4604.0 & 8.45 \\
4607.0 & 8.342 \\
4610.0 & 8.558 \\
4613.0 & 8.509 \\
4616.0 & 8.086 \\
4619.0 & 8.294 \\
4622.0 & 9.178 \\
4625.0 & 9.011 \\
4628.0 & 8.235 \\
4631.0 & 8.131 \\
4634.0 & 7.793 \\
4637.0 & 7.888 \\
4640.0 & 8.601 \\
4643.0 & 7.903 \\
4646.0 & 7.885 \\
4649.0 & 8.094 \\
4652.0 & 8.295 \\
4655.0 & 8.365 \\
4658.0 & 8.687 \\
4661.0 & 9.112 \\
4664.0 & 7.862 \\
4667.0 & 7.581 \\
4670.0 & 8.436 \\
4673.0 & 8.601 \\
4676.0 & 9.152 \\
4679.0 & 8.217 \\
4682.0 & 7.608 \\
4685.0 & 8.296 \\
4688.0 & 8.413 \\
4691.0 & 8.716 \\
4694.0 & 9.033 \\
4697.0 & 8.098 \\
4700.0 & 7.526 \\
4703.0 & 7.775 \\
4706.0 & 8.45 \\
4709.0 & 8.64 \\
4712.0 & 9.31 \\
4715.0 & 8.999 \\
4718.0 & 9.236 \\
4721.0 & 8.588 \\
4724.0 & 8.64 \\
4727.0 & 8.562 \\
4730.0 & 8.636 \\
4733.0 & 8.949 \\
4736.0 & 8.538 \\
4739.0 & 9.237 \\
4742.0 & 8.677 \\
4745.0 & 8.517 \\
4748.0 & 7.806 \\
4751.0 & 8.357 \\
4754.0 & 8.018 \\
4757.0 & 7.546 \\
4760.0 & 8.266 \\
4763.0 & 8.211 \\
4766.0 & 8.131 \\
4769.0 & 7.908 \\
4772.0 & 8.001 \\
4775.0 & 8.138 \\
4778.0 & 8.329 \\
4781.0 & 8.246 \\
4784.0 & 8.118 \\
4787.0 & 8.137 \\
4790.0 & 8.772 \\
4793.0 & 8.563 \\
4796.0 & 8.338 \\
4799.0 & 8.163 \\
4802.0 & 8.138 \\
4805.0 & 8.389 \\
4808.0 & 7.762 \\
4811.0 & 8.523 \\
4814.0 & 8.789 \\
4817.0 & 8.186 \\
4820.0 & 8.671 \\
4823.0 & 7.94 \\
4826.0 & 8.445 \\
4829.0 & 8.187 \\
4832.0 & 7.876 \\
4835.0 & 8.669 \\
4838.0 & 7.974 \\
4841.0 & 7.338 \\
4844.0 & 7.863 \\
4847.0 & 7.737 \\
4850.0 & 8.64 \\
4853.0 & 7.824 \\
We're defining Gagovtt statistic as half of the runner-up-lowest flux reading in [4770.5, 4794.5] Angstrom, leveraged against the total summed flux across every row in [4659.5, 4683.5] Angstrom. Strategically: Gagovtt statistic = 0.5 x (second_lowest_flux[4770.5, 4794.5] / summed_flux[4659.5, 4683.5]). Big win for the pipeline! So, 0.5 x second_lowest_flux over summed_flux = 0.0610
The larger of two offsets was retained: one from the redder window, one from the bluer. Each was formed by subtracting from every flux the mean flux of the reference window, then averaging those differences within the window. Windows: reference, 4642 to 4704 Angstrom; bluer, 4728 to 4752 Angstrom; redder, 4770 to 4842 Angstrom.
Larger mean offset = 0.32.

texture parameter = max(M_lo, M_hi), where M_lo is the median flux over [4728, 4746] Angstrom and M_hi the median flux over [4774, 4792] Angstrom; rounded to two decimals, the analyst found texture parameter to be 8.66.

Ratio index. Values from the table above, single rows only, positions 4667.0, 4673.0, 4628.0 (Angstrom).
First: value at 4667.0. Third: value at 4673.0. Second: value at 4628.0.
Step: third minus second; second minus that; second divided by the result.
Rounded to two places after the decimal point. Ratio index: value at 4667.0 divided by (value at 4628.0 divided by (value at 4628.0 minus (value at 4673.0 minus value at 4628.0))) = 7.24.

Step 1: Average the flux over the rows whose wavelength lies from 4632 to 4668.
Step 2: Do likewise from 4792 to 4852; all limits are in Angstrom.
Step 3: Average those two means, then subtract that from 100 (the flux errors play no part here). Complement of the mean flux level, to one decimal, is 91.8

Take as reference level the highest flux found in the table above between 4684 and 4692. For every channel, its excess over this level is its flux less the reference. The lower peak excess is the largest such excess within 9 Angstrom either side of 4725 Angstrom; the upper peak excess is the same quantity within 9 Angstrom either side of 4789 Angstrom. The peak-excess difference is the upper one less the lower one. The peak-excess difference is -0.5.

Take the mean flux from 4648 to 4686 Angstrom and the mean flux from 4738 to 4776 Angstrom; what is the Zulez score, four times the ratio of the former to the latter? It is 4.06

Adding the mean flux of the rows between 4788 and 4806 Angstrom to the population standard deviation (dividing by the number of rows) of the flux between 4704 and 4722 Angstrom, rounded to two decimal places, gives 8.72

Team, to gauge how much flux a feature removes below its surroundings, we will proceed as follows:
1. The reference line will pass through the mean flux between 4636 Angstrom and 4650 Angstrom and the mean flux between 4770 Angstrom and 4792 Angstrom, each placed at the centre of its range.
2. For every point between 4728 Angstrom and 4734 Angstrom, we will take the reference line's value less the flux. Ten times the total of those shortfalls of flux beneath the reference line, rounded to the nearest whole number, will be -12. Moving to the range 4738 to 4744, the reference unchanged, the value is -15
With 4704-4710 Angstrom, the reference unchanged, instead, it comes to -8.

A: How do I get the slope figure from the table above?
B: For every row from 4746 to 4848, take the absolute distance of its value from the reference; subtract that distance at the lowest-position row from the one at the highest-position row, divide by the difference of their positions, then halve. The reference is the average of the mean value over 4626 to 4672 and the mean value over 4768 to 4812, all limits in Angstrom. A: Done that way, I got 0.000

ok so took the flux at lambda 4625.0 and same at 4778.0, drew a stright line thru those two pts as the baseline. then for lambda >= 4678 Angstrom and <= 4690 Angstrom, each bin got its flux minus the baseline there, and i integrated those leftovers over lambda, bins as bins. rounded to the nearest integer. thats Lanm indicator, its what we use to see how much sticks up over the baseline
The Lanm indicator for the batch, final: -7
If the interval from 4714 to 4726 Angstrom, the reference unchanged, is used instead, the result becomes 3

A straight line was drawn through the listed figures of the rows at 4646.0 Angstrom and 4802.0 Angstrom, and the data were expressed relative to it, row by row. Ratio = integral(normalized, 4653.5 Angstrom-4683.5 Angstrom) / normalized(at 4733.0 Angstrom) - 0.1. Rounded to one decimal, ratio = 28.3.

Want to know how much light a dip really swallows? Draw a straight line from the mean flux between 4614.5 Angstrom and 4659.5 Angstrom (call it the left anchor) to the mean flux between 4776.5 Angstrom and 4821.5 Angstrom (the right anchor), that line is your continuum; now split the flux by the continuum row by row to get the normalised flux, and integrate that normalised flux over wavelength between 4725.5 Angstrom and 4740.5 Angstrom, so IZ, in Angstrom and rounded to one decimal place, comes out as 15.8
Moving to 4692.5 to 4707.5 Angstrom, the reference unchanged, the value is 14.8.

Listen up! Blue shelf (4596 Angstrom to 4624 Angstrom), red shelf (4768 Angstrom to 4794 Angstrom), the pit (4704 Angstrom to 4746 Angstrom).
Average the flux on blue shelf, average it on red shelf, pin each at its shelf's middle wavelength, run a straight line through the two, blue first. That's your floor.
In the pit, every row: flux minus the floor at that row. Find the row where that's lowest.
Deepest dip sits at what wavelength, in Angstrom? 4706.0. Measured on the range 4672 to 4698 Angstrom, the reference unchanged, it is 4682.0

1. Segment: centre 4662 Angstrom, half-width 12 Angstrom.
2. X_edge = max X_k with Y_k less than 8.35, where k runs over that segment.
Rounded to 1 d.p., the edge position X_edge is 4667.0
